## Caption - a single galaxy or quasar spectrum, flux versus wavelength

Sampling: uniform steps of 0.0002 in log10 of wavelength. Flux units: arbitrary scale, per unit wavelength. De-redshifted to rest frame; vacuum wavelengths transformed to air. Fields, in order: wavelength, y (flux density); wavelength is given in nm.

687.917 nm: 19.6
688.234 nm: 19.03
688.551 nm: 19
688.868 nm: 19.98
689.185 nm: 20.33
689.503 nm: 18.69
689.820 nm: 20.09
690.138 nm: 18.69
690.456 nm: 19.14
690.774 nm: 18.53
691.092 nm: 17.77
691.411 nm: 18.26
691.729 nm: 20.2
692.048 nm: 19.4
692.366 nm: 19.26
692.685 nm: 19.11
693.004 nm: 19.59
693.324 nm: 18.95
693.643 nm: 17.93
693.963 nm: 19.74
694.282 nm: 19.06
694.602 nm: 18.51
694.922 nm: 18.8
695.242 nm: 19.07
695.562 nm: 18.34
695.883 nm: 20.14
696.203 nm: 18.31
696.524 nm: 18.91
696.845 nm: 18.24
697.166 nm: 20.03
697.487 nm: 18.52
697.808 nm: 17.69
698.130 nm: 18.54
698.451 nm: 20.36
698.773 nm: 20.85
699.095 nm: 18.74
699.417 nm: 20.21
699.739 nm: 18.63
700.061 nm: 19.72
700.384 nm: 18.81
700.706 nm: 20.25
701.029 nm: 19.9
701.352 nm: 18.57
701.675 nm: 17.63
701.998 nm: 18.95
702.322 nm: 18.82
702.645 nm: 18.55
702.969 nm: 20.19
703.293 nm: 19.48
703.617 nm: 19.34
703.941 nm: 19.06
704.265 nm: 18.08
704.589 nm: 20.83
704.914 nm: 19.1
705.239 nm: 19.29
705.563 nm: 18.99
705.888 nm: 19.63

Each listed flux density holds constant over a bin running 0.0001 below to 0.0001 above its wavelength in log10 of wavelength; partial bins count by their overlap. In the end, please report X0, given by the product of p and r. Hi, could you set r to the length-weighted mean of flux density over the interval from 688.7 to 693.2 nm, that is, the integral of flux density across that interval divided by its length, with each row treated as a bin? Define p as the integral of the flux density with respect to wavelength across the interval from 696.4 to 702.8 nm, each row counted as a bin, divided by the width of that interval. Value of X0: 367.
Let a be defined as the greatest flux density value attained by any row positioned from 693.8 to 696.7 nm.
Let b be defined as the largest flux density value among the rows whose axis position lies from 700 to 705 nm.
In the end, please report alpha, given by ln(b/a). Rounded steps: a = 20.14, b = 20.83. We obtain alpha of 0.03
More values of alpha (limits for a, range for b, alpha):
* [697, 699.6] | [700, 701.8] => -0.03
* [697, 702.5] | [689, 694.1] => -0.03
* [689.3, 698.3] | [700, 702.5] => 0.00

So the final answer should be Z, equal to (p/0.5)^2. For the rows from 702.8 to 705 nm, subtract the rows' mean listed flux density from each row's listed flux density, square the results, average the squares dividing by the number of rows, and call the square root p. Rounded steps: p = 0.81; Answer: 2.6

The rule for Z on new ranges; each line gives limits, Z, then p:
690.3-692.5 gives 2.3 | 0.75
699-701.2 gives 1.8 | 0.66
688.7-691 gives 2.0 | 0.71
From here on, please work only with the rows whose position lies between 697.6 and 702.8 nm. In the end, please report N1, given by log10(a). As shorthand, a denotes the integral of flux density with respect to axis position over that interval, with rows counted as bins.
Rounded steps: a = 99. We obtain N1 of 2.00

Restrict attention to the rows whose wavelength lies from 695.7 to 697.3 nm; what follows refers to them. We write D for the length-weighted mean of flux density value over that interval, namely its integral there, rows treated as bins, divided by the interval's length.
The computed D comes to 19.1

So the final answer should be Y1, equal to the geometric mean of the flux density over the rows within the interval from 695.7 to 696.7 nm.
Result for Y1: 19.1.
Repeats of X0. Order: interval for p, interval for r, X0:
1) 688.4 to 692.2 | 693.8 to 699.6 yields 366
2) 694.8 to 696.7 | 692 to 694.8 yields 360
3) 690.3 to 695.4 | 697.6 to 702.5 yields 363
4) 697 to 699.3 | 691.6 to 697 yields 366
